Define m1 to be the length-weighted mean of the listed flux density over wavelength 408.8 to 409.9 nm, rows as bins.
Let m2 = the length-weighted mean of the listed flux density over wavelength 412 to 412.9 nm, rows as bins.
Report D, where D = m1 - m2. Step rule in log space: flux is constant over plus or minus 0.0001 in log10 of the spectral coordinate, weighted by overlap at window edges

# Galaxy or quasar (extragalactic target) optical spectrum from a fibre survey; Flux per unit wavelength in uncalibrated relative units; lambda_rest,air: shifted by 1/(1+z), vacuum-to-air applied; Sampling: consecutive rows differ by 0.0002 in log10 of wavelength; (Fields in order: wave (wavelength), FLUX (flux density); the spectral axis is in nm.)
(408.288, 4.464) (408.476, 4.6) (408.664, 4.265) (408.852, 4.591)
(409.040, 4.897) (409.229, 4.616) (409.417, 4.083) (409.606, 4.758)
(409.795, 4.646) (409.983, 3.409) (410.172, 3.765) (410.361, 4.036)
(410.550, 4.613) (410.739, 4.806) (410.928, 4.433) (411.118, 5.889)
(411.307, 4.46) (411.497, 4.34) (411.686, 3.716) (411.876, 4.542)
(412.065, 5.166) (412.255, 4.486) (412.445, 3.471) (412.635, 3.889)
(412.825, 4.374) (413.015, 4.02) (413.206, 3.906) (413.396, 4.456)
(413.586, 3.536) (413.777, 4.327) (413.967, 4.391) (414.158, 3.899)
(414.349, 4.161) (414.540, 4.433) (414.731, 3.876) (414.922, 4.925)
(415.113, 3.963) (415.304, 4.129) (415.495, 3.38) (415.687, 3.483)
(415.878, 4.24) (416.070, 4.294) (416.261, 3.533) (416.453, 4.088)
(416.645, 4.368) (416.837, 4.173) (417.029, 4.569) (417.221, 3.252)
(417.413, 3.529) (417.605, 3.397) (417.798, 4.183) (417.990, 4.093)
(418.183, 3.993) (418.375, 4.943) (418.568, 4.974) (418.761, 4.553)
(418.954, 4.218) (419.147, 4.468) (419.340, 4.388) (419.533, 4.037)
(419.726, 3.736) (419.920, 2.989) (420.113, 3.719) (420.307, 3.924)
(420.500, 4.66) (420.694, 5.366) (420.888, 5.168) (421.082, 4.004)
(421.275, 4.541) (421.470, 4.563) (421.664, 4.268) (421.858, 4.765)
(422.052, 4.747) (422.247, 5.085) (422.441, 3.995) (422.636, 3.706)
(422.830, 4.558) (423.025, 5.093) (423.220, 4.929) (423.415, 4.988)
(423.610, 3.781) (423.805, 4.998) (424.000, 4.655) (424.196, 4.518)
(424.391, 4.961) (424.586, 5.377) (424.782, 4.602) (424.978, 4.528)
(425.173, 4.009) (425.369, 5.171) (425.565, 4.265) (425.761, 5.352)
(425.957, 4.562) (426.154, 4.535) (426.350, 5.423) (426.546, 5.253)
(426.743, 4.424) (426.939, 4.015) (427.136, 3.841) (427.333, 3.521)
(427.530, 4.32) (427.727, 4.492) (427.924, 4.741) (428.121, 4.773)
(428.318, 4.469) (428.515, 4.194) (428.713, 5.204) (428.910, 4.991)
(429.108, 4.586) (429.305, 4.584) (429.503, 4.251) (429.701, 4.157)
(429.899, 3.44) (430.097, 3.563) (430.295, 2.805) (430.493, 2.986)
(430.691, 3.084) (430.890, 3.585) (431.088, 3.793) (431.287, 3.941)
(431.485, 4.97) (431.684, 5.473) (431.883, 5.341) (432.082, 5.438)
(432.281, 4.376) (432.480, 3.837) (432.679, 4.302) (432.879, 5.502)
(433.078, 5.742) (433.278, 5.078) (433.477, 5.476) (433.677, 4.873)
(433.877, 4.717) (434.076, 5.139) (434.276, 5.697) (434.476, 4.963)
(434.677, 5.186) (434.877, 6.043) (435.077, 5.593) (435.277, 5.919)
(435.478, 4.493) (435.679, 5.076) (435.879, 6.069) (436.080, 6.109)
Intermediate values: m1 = 4.59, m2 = 4.2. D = 0.3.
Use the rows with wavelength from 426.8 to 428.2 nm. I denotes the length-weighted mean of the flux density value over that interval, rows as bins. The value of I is 4.2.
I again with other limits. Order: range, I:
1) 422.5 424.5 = 4.6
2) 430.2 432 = 4.0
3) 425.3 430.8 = 4.3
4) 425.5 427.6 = 4.5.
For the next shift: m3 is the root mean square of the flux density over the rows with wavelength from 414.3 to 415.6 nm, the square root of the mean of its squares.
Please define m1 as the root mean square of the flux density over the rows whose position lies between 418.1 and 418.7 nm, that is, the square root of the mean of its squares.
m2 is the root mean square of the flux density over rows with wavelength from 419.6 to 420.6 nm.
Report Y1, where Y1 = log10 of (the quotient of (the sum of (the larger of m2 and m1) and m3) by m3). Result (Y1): 0.327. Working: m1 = 4.7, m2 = 3.8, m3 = 4.1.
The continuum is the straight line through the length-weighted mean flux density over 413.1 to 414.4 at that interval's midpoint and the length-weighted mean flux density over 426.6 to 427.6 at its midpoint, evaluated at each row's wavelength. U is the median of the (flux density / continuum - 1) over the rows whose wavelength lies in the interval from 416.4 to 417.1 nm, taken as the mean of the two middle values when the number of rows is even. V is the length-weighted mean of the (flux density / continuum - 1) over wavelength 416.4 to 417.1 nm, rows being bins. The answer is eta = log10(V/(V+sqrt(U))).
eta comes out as -0.70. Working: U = 0.04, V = 0.05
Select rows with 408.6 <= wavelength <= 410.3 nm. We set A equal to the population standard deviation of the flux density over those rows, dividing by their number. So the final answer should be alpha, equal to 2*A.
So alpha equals 0.94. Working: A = 0.47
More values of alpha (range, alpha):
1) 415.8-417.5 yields 0.85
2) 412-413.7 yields 1.00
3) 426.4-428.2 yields 0.99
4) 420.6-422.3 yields 0.82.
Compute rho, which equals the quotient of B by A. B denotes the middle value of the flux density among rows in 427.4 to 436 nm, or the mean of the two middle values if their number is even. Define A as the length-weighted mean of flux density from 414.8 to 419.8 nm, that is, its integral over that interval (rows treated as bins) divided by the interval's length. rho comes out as 1.15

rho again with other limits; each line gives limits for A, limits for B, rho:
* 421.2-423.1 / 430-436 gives 1.11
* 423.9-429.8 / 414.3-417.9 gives 0.90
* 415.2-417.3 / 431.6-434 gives 1.32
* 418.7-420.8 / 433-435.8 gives 1.23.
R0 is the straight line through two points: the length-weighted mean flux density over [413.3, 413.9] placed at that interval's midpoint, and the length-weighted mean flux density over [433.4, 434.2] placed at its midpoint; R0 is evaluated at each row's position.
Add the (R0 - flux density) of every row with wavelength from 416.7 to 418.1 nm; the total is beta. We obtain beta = 2.9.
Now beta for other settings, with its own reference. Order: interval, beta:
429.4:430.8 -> 9.9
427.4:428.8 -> 1.4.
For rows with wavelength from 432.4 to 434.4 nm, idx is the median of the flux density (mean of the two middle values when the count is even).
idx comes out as 5.11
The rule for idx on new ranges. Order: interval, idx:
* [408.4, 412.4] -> 4.54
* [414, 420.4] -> 4.09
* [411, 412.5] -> 4.47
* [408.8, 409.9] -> 4.63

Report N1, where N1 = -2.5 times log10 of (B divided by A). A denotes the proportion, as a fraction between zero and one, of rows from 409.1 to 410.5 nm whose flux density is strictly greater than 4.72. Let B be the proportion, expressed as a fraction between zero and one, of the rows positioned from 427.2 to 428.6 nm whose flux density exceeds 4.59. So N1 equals -0.8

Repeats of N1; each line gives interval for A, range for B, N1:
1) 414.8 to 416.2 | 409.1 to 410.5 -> -1.2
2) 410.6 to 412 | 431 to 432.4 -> -0.8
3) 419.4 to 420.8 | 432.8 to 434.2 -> -2.1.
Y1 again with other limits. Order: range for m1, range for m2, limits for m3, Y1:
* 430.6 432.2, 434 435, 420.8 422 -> 0.340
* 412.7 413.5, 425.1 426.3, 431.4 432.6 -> 0.289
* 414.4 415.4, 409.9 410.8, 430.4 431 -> 0.367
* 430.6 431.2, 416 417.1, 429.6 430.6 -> 0.347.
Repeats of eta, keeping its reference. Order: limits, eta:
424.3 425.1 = -0.51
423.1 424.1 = -0.61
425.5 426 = -0.48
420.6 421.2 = -0.58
